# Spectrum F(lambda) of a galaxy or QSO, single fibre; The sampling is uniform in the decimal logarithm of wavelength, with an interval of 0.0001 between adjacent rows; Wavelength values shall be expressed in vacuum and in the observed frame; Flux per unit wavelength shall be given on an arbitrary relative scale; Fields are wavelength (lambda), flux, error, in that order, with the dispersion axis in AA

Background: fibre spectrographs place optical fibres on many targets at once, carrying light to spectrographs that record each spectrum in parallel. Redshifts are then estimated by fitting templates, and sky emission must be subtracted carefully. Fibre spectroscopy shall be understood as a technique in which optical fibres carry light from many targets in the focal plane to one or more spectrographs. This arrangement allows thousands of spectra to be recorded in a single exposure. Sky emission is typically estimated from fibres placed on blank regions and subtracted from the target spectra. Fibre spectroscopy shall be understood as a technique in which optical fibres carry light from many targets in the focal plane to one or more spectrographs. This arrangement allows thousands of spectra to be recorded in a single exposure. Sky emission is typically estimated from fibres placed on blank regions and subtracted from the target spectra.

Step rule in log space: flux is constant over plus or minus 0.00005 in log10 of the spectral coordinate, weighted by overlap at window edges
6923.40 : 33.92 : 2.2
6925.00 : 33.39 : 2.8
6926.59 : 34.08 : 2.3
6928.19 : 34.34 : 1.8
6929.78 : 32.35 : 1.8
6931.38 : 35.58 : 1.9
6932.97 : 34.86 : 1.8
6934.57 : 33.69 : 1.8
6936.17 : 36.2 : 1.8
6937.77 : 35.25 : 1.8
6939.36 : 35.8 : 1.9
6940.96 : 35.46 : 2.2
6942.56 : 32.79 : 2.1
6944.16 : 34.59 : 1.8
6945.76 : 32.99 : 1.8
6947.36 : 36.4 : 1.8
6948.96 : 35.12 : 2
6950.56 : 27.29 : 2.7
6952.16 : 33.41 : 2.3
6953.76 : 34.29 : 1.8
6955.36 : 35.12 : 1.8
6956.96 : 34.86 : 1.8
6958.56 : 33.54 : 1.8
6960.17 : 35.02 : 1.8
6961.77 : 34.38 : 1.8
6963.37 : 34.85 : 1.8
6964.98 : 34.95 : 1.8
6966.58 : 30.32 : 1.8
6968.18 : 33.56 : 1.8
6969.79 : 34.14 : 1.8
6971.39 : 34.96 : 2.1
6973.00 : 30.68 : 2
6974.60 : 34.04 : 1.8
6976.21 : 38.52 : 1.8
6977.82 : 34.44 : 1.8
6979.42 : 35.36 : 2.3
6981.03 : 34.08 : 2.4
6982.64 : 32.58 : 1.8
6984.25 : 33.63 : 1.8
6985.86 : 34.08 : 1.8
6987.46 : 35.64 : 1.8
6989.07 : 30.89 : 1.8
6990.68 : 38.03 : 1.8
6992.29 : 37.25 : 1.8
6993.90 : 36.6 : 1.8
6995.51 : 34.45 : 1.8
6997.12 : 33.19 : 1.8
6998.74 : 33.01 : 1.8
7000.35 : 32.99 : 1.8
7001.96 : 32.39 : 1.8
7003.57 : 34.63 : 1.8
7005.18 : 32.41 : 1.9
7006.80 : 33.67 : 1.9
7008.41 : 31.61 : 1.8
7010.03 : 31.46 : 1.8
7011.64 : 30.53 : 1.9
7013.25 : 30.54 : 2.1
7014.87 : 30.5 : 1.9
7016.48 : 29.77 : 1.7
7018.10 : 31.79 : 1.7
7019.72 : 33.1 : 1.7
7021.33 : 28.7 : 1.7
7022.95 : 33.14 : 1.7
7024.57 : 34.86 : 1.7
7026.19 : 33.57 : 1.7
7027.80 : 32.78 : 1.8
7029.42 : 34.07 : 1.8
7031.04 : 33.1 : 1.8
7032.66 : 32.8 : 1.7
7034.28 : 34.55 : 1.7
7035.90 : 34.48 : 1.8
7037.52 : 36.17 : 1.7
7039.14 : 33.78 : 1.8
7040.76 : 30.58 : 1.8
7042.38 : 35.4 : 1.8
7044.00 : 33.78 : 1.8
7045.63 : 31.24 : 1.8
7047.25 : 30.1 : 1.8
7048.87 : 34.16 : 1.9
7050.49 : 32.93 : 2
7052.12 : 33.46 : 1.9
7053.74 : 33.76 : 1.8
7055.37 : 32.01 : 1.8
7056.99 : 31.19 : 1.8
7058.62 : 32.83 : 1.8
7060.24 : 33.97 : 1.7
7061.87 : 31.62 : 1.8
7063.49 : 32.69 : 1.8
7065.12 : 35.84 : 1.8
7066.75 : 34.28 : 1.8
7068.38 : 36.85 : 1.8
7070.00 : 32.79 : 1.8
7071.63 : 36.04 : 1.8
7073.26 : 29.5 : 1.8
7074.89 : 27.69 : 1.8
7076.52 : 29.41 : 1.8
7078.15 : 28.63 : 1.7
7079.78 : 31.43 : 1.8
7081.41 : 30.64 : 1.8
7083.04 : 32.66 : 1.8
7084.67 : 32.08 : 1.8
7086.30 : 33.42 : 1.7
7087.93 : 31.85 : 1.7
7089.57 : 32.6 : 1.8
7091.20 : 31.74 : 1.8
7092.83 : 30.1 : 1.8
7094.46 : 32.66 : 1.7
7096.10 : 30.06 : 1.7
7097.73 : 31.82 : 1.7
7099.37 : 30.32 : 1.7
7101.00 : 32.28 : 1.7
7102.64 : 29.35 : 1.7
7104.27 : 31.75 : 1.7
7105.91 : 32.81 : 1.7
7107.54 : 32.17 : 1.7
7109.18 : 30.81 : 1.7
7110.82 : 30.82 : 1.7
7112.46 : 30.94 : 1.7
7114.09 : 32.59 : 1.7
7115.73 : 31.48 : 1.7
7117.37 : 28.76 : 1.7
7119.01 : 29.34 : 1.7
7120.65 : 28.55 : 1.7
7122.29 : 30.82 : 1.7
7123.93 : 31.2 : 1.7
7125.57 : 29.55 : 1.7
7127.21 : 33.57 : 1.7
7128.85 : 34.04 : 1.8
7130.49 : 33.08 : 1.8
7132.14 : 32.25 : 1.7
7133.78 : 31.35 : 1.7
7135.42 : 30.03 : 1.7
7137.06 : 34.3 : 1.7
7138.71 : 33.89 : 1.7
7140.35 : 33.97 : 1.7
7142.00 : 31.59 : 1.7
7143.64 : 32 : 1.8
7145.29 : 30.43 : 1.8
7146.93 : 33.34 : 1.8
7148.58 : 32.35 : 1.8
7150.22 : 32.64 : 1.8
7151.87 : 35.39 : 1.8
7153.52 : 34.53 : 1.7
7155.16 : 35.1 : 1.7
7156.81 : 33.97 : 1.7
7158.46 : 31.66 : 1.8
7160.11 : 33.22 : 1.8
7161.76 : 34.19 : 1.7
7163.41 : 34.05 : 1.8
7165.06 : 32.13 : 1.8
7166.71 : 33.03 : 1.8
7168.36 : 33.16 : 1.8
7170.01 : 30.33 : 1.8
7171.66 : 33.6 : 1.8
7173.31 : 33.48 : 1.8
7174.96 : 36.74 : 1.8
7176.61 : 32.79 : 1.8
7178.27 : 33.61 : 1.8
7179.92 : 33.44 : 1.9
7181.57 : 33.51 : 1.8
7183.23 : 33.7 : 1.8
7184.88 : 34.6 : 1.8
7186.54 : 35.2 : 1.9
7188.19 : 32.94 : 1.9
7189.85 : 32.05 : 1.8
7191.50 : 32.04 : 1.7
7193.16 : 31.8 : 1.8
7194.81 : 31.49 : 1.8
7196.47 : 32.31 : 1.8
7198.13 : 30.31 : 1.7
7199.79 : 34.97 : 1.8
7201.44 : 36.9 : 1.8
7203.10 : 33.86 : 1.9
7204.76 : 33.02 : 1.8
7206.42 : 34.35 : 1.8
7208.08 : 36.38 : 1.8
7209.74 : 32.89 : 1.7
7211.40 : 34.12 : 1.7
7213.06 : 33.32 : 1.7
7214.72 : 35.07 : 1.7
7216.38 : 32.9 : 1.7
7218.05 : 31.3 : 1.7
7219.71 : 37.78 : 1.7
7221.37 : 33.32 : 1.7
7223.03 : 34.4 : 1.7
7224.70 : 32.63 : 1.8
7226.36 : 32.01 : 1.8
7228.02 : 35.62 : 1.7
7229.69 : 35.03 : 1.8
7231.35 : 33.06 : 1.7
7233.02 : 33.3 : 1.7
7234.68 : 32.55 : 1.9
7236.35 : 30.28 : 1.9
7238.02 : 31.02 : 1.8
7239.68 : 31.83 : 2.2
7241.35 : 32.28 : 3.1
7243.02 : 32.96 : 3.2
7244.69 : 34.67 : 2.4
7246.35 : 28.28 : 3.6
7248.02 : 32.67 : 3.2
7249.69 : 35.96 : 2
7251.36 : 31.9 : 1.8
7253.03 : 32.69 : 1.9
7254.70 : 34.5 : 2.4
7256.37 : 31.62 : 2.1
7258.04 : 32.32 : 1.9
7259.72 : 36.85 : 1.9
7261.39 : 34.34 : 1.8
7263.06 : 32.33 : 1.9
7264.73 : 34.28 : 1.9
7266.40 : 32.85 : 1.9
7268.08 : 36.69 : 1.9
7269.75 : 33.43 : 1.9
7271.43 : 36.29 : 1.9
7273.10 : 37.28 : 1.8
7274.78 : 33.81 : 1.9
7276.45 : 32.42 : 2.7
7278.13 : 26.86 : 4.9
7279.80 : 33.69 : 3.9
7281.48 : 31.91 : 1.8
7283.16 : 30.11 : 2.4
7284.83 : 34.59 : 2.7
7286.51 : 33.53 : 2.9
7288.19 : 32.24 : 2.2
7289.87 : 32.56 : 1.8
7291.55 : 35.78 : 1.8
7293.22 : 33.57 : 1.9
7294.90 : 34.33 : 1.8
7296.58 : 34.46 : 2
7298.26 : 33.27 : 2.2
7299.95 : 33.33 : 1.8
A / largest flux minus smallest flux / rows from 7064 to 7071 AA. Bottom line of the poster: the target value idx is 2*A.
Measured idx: 8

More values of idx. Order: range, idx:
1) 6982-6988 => 6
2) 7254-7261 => 10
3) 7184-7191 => 6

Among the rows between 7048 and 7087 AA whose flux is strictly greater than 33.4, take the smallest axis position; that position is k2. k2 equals 7048.87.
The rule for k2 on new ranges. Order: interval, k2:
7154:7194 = 7155.16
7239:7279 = 7244.69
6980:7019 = 6981.03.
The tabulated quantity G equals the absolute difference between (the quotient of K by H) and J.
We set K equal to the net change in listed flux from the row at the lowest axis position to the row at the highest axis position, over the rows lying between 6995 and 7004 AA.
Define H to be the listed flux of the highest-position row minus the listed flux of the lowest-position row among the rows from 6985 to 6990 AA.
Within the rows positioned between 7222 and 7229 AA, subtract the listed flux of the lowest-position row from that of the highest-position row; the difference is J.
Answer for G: 1.3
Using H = -3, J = 1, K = 0.2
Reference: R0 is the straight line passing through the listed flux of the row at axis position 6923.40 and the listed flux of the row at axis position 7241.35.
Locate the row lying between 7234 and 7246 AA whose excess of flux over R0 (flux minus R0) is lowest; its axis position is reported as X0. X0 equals 7236.35 AA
